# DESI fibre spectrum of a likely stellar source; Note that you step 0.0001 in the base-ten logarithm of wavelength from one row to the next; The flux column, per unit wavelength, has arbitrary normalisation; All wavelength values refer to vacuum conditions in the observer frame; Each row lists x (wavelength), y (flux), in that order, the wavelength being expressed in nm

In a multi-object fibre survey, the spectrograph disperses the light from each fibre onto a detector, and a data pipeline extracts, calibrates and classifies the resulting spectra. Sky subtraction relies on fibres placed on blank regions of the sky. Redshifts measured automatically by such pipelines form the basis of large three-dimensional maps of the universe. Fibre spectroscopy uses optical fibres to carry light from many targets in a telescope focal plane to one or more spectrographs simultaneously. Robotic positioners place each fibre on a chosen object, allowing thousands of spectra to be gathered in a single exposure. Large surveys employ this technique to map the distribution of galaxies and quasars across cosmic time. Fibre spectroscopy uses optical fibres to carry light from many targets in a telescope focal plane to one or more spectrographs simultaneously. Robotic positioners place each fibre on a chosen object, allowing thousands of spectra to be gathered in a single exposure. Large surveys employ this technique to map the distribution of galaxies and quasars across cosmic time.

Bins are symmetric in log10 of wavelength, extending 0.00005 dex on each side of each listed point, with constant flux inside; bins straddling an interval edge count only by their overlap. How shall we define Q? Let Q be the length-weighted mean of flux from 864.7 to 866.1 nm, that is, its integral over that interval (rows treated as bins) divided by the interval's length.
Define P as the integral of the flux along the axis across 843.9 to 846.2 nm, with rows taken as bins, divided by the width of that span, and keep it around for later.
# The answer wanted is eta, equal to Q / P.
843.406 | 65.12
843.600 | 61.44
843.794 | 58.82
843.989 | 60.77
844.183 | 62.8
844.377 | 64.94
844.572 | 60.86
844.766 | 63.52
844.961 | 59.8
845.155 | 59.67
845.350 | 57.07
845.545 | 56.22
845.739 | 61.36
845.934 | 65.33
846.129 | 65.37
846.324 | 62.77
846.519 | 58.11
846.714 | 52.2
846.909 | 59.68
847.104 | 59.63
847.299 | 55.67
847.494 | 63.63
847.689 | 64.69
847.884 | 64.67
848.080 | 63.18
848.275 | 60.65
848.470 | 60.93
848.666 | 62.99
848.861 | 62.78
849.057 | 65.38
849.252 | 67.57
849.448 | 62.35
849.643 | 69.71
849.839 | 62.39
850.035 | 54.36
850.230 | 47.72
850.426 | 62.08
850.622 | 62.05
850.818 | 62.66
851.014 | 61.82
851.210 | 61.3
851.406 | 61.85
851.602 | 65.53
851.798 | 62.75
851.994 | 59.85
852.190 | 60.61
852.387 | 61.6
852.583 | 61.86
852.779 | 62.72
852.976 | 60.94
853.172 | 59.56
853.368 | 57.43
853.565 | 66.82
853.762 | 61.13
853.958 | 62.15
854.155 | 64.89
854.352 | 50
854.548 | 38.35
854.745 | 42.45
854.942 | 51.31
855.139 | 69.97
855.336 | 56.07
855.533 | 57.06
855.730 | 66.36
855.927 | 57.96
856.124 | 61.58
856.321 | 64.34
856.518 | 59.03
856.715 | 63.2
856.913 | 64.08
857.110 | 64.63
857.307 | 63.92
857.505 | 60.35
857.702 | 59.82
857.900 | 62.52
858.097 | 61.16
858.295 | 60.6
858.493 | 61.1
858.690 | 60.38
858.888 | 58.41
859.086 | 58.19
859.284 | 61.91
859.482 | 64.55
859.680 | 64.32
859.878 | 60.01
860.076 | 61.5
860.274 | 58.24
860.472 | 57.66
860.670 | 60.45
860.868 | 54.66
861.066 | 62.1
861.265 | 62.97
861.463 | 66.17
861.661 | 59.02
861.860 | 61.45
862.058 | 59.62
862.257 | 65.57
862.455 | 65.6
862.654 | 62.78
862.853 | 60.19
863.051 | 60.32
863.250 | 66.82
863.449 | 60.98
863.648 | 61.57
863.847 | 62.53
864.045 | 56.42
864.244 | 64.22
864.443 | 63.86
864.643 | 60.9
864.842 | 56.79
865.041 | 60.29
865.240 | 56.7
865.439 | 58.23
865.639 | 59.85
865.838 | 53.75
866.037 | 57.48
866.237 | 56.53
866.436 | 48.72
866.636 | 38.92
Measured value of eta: 0.94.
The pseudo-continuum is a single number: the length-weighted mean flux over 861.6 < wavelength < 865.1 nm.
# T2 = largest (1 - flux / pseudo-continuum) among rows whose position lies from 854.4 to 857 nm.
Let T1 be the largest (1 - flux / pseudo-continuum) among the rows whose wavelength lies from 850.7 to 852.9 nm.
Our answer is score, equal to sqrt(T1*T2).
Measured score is 0.10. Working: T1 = 0.03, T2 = 0.4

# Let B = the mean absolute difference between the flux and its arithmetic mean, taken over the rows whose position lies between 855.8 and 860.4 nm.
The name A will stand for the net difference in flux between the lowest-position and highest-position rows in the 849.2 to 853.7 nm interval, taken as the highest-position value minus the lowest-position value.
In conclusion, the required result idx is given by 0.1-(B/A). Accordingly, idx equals 2.6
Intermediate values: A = -1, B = 1.9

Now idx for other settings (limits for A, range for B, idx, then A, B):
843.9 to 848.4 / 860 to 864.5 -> 20.1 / 0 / 2.4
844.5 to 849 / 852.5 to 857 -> -2.7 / 2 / 5.4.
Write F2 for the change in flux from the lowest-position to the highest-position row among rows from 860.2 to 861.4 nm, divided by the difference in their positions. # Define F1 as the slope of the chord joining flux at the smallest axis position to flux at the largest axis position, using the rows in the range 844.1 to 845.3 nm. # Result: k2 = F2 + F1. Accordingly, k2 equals 2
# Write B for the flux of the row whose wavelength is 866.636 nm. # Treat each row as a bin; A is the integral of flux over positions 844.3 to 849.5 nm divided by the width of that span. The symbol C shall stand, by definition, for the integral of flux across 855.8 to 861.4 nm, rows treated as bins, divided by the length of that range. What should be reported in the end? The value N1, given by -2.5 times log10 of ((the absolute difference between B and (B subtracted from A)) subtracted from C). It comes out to -4.1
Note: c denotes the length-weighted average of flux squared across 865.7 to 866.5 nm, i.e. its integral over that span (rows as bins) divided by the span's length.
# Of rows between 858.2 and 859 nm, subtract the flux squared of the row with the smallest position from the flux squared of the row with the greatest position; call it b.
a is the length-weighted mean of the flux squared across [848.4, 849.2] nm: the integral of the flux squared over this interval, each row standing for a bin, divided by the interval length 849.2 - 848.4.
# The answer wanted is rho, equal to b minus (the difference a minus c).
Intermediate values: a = 4016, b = -261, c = 2999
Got -1277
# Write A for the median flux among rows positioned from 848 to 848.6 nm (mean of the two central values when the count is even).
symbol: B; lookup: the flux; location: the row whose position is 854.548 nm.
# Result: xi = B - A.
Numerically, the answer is -22.6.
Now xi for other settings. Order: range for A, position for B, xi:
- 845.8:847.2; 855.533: -2.6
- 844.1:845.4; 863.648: 0.7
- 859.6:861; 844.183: 2.8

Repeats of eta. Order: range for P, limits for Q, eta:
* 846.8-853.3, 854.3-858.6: 0.96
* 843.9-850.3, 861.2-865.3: 1.01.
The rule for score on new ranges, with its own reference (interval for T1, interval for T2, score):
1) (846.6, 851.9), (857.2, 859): 0.11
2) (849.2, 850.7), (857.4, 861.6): 0.16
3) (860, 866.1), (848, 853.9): 0.17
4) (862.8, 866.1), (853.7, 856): 0.22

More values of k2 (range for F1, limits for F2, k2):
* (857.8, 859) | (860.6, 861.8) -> -6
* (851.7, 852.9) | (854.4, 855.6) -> 19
